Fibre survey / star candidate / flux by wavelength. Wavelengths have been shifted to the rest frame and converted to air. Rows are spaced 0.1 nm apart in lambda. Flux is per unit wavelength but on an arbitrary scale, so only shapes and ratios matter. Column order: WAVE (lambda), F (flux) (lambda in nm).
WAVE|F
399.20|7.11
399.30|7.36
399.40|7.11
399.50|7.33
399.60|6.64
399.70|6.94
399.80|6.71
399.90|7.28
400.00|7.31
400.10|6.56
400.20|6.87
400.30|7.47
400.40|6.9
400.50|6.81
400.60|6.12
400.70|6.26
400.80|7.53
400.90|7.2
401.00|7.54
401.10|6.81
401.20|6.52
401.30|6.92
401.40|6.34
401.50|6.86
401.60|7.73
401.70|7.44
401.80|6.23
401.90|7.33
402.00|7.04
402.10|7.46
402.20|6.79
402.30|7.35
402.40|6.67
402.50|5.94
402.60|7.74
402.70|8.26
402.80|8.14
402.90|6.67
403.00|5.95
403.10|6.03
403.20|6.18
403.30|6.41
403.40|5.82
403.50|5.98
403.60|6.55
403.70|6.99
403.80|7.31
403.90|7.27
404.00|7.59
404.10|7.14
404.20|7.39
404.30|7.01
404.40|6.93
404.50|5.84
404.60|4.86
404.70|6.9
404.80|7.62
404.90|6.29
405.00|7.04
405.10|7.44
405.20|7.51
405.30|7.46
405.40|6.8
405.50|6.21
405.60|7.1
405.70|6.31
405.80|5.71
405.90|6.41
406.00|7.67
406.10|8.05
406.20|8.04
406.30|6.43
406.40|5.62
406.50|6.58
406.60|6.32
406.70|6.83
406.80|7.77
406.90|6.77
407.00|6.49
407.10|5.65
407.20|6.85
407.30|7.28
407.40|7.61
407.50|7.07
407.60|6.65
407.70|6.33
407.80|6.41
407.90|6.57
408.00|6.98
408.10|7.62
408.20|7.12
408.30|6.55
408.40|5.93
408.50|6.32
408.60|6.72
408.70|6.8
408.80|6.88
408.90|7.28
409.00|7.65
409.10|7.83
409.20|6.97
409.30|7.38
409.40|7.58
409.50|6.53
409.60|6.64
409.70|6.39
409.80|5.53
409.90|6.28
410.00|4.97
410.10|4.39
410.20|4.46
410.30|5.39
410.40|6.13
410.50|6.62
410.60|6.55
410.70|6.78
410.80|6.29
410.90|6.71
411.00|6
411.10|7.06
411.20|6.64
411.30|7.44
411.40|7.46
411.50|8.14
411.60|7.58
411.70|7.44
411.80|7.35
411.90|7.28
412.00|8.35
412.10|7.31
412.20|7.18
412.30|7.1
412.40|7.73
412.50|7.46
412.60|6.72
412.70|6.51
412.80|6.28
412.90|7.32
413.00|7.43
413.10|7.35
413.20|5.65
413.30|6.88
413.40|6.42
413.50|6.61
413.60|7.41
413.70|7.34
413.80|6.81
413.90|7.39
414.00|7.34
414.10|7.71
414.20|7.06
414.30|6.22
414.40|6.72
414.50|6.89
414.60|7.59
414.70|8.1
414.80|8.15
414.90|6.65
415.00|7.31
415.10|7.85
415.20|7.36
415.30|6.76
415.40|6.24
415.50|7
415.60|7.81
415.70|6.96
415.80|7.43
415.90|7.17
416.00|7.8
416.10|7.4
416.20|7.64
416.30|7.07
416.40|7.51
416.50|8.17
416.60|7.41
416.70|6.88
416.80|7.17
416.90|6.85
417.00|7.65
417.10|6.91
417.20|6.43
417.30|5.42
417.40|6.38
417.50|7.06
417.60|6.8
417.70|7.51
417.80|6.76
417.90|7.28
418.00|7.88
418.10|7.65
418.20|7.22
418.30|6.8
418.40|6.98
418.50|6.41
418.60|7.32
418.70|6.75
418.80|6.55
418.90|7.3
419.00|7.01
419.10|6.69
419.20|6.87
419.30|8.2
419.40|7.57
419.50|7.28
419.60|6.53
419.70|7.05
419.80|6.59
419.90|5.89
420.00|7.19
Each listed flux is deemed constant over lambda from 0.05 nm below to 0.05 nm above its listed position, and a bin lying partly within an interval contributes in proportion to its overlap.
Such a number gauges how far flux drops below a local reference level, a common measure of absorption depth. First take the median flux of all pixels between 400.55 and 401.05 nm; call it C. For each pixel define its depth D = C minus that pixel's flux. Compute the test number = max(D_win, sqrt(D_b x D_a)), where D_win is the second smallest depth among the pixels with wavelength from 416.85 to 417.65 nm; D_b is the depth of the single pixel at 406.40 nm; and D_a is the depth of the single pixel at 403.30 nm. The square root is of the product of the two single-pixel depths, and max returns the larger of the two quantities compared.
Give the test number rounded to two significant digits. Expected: 1.1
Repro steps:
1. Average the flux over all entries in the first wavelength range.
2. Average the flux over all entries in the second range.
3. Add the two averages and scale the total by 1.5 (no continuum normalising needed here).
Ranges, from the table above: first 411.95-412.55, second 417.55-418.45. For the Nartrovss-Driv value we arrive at 22.1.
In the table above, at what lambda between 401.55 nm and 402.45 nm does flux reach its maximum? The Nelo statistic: 401.60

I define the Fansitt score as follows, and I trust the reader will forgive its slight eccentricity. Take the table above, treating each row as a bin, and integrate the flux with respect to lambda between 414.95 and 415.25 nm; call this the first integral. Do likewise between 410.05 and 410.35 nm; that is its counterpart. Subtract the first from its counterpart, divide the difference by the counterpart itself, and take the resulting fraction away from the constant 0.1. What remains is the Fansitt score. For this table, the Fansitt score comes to 0.68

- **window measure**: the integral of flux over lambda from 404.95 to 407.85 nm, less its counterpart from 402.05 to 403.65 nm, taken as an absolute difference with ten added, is 19.0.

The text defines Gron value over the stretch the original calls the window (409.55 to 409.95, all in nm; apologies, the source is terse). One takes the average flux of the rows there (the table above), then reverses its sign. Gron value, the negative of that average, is -6.21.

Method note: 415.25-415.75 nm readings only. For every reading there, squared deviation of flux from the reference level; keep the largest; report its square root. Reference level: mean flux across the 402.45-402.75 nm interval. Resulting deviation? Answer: 1.1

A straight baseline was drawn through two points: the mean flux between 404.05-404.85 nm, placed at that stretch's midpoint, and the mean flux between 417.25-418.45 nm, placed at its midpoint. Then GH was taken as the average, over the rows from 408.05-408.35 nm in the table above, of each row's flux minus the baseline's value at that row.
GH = 0.3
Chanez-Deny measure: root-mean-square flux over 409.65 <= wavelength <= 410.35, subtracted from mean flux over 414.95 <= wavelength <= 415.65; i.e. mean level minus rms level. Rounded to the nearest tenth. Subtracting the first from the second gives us 1.8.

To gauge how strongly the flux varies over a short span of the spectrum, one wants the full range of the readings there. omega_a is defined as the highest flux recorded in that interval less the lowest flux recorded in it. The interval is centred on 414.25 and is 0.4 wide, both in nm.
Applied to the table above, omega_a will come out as 1.49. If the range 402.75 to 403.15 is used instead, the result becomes 2.19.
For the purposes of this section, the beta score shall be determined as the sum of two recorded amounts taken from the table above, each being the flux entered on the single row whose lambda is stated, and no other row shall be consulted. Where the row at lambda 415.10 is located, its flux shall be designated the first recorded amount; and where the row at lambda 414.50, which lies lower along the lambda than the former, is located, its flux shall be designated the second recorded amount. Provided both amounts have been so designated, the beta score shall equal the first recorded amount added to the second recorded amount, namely 14.7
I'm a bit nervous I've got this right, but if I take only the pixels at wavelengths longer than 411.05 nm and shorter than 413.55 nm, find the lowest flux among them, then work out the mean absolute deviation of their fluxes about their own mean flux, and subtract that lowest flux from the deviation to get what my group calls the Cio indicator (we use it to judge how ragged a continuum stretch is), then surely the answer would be -5.20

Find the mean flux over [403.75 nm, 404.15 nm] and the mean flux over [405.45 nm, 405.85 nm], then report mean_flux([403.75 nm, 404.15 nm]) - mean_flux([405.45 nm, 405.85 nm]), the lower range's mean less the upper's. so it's 1.0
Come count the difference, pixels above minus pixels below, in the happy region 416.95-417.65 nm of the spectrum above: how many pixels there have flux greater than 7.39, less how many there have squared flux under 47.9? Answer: -4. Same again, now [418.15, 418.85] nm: -4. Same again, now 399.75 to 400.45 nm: -3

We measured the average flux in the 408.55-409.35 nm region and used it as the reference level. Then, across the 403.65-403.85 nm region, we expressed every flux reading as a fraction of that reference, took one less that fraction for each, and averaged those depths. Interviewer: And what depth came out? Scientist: 0.01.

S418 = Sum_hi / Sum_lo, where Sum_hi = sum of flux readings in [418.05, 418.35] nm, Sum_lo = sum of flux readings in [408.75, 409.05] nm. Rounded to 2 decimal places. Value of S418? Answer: 0.99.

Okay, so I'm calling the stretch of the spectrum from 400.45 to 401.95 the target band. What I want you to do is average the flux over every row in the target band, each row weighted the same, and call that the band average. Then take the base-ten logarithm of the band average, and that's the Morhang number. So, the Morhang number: 0.839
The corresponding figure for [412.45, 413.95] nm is 0.839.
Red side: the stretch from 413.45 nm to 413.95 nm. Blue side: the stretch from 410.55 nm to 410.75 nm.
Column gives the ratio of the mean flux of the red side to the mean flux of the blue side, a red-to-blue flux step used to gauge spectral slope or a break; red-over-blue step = 1.07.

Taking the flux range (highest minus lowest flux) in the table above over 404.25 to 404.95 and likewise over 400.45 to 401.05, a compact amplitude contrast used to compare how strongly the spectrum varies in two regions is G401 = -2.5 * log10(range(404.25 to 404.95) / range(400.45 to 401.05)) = -0.7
